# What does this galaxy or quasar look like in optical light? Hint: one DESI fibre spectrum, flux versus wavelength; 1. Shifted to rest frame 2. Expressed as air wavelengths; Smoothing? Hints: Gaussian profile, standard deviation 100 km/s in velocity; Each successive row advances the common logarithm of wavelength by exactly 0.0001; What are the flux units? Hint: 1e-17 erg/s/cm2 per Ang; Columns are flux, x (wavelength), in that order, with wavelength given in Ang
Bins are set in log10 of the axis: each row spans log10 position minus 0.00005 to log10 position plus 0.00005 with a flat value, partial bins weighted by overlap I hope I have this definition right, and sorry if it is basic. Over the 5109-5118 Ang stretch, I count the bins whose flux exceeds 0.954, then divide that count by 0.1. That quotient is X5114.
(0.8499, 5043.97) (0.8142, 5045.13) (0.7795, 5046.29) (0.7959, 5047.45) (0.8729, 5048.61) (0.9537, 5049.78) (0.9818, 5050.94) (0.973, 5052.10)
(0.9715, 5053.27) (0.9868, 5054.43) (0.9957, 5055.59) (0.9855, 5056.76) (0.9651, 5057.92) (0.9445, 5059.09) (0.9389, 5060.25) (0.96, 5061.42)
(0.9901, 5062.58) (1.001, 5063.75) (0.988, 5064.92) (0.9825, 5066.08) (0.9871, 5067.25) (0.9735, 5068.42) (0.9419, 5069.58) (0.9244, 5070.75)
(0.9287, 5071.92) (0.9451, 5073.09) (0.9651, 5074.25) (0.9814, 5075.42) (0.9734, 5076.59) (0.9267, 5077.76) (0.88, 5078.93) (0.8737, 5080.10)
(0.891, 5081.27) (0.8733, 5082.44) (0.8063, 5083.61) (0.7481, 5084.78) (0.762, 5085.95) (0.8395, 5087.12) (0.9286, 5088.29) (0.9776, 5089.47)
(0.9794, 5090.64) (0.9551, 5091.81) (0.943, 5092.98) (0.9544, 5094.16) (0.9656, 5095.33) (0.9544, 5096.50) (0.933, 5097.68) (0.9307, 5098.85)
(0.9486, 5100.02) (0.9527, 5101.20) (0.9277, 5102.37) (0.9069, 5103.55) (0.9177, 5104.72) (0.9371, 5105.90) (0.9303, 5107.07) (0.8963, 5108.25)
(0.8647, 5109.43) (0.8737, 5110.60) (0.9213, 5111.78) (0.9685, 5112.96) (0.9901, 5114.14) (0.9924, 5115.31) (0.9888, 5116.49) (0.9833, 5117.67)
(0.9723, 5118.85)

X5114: 50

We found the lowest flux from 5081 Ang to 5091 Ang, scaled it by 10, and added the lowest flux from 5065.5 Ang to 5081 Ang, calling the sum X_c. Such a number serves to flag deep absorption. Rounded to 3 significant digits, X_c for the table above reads 8.35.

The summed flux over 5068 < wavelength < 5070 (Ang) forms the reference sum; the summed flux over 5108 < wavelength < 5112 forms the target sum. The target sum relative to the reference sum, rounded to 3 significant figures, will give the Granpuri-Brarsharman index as 1.86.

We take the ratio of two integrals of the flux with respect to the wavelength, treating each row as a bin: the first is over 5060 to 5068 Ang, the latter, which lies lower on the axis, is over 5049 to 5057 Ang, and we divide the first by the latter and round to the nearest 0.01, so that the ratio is 1.00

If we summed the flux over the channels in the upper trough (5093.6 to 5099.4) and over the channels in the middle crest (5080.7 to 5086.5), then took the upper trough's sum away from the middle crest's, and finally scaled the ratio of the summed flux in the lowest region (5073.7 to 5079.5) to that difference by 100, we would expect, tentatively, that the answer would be -719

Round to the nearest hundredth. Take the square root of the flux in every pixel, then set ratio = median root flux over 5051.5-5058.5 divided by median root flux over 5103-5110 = 1.04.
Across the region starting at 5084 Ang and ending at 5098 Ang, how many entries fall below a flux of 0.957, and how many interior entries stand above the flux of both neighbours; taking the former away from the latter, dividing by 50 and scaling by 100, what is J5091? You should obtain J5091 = -14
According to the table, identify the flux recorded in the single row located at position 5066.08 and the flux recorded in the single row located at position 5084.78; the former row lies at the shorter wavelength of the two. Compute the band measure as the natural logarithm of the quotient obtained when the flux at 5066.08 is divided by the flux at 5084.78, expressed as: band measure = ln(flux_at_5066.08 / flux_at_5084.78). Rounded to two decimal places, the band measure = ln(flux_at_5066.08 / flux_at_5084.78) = 0.27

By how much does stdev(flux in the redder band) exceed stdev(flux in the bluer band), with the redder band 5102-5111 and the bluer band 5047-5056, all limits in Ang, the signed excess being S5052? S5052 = -0.04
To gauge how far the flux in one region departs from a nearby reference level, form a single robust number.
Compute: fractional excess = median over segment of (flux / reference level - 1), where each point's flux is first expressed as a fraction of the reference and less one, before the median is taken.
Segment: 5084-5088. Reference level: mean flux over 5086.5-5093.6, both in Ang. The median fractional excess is -0.19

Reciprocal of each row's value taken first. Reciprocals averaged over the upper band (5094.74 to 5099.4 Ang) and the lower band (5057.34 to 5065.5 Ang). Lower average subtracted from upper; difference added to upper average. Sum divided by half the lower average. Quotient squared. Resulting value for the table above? 4.4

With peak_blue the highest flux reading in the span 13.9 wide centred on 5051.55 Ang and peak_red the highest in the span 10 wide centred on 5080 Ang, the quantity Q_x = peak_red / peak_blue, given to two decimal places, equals 0.99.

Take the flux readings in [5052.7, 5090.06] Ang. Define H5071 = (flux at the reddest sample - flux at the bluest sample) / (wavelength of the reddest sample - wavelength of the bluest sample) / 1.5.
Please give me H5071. 0.000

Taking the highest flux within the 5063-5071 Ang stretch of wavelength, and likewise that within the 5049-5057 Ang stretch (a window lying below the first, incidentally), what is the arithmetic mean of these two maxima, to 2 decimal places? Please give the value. 1.00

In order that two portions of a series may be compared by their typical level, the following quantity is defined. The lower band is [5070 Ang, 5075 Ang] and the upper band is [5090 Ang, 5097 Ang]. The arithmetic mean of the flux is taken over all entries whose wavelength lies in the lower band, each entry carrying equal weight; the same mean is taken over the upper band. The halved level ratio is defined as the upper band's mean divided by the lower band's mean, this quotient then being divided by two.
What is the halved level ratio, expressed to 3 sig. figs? 0.509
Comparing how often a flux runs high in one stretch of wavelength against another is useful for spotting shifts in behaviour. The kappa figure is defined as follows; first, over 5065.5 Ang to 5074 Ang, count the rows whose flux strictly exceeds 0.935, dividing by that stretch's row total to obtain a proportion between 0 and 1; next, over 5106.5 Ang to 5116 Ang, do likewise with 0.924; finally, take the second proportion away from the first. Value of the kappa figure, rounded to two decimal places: 0.21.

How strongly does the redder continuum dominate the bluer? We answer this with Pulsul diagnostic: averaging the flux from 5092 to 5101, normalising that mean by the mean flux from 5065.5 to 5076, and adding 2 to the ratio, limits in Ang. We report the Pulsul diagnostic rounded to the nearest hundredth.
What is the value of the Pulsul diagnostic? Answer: 2.99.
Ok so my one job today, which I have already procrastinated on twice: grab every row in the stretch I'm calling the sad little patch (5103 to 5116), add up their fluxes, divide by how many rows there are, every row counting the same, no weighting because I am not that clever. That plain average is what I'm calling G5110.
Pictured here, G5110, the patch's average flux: 0.93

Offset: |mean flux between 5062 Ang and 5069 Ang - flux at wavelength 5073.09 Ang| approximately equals 0.04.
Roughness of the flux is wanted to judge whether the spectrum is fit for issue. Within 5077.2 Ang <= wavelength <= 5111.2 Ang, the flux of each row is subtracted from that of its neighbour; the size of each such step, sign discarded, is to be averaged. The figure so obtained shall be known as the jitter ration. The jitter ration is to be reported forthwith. 0.0256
